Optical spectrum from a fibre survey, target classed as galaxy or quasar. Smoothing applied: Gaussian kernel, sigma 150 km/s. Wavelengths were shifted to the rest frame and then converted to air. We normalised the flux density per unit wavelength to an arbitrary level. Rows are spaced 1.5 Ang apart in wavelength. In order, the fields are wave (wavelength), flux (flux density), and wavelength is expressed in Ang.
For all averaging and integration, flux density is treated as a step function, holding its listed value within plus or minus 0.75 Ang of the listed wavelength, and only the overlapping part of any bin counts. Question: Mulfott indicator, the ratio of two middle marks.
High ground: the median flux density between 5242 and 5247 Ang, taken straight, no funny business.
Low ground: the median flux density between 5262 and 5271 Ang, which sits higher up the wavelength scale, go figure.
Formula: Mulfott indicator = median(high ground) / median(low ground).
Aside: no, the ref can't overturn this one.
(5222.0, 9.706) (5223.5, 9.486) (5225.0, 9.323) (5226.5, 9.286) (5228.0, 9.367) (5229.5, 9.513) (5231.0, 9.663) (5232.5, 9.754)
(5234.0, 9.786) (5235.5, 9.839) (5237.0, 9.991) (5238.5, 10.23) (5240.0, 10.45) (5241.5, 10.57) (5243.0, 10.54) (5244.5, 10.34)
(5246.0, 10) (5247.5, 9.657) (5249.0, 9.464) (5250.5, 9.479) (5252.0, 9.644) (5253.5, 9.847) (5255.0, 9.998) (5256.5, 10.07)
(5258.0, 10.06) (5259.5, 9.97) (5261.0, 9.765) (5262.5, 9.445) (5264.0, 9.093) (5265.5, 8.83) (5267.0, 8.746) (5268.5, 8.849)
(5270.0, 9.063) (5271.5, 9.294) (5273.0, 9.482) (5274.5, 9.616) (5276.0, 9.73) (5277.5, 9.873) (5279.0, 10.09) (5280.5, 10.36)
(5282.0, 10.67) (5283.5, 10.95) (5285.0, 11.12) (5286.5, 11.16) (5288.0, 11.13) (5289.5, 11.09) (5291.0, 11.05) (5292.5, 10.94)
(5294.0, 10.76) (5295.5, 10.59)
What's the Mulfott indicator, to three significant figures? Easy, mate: 1.15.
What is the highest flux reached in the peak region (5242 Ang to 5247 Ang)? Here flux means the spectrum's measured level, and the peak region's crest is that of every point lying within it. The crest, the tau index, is 10.54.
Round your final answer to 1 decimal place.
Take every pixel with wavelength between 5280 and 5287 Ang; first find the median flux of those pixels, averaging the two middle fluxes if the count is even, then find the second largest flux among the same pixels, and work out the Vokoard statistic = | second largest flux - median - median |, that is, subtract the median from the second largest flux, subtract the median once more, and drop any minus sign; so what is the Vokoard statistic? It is 10.8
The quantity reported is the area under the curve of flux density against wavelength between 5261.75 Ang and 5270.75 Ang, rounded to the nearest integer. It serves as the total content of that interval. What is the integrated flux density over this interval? 81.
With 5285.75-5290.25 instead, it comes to 50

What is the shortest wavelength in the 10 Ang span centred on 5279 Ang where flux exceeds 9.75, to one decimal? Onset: 5277.5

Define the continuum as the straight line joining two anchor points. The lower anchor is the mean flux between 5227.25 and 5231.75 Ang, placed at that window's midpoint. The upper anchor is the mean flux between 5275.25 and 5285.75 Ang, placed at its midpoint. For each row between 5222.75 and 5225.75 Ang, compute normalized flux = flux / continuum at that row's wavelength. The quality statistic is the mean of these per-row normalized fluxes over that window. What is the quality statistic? 1.00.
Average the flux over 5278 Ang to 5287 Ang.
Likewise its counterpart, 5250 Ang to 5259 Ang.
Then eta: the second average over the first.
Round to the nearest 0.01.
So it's 0.92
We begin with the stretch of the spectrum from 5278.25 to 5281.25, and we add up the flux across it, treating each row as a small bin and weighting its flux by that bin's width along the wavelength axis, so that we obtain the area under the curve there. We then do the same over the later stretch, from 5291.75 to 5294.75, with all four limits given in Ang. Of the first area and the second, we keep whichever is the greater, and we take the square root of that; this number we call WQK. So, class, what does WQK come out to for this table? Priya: 5.71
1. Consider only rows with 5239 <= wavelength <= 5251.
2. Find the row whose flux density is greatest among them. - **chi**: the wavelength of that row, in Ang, 5241.5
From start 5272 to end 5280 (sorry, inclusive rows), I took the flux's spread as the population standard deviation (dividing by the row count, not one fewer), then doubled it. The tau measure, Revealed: 0.42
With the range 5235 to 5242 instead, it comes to 0.55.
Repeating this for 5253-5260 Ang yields 0.16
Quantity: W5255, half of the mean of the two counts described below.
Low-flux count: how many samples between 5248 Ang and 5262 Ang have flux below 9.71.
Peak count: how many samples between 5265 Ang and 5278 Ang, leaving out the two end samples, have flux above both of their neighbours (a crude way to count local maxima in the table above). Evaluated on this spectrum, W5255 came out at 0.75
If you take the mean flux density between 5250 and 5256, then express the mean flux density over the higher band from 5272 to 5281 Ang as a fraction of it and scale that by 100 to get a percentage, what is 101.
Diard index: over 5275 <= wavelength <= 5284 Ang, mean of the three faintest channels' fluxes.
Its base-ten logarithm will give 1.00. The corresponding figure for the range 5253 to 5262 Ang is 0.99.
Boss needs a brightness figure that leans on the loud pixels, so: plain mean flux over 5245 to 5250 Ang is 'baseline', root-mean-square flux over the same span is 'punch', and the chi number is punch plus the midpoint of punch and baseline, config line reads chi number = 19.4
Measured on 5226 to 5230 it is 18.8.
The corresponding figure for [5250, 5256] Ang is 19.5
